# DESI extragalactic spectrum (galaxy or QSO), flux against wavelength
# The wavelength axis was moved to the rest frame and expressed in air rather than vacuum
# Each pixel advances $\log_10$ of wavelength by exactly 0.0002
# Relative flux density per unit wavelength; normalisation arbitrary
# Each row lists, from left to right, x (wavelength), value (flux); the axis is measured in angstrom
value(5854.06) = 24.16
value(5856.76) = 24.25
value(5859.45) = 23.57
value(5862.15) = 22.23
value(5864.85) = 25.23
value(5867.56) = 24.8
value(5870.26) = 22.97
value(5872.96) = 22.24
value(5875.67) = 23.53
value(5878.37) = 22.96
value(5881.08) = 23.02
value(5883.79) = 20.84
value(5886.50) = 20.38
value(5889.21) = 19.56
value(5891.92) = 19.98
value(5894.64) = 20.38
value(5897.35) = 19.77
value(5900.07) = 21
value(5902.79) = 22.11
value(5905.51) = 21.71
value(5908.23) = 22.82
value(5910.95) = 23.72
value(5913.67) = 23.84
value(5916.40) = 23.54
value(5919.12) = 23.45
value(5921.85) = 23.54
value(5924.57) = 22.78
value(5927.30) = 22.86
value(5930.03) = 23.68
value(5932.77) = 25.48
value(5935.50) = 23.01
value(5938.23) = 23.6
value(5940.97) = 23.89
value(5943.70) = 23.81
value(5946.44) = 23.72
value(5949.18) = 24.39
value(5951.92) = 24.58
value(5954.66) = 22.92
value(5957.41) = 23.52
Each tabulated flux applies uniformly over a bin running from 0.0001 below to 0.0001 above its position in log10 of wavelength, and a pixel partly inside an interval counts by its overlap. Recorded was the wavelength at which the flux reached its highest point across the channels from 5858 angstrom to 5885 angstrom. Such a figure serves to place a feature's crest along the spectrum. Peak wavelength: 5864.85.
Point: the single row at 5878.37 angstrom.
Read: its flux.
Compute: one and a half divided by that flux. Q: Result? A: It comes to 0.0653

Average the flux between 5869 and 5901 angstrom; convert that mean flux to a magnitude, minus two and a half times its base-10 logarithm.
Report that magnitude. -3.33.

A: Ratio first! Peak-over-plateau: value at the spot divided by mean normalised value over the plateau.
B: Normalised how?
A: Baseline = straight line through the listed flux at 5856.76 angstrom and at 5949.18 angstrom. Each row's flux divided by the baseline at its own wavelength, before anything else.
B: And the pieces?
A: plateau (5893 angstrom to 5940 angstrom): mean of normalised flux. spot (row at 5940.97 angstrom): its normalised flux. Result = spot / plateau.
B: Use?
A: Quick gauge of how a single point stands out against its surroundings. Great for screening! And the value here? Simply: 1.05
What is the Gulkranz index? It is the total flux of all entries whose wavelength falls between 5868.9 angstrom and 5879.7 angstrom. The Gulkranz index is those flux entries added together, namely 92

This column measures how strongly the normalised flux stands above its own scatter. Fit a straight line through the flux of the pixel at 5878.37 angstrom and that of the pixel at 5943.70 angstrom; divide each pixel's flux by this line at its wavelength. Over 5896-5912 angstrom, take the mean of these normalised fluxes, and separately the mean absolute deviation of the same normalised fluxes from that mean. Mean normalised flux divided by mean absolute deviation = 22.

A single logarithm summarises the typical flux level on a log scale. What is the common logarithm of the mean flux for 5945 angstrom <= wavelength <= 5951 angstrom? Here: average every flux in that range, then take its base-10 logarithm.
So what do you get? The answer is 1.38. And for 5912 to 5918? 1.37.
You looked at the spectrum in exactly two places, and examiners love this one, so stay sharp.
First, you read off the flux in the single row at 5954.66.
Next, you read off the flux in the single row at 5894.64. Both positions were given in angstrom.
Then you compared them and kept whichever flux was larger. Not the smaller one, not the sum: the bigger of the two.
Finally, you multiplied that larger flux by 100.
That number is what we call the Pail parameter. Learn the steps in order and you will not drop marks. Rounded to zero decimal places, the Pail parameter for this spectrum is 2292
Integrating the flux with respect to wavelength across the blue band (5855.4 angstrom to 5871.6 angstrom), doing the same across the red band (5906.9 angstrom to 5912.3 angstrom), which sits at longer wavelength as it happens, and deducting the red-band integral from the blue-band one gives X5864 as 260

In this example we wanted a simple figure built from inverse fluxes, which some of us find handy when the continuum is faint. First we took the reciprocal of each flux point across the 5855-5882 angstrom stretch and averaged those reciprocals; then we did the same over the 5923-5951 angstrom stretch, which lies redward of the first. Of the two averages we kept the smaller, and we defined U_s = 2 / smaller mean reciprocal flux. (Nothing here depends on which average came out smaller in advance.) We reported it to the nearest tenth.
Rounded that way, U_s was 47.4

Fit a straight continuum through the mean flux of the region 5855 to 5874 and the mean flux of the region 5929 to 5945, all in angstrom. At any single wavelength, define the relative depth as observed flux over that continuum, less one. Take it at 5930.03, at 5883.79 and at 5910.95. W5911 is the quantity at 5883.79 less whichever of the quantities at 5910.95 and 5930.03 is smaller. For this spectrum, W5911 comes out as -0.11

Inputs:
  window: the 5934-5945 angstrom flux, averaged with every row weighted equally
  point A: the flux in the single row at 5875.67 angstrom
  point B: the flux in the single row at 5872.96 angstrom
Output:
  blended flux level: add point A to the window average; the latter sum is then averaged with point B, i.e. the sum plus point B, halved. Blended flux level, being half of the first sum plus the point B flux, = 34.7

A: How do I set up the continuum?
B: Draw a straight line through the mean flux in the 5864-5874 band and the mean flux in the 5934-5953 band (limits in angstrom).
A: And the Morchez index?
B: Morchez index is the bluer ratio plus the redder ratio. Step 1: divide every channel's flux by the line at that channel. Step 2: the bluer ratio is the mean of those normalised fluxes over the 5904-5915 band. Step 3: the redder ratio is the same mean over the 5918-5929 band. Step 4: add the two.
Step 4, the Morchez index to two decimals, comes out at 1.94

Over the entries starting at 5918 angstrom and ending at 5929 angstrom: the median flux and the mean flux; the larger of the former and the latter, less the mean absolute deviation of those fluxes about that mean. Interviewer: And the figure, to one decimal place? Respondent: 22.8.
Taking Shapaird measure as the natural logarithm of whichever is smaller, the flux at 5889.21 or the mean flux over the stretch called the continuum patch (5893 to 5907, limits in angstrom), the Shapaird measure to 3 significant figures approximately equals 2.97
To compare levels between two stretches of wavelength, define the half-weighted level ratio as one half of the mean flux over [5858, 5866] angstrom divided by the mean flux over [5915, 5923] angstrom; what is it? 0.504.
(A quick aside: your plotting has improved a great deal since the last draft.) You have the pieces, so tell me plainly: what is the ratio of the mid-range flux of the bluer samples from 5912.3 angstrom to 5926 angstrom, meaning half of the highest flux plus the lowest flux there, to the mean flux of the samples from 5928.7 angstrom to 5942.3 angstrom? 0.97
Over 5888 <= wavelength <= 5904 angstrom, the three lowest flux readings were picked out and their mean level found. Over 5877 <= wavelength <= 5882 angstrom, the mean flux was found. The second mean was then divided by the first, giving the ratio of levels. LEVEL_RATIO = 1.16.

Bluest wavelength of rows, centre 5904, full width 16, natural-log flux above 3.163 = 5910.95 angstrom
